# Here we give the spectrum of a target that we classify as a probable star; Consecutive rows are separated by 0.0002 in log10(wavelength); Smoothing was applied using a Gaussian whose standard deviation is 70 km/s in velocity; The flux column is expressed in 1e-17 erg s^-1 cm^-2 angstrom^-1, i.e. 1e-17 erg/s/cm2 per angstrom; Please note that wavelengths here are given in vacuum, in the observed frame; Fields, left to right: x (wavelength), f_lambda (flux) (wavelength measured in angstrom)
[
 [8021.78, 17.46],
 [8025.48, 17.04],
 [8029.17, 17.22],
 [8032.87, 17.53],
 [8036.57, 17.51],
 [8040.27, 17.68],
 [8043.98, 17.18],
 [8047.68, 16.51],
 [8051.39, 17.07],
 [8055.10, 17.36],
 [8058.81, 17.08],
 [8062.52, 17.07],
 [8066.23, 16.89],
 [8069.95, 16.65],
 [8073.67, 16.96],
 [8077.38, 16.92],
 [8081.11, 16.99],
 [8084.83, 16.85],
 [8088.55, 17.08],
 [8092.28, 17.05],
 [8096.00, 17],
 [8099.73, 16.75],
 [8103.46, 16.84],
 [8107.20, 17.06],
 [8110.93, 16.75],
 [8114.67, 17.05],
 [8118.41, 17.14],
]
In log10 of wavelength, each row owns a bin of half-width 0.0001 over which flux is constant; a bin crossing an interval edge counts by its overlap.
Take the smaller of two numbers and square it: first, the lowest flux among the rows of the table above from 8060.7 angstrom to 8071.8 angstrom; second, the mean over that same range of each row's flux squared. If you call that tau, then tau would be 277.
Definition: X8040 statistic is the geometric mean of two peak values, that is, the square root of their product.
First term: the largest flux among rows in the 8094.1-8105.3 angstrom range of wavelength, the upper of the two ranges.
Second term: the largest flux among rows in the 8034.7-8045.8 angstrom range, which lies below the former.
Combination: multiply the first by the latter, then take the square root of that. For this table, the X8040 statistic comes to 17.3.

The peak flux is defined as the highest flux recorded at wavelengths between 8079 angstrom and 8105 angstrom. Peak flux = 17.08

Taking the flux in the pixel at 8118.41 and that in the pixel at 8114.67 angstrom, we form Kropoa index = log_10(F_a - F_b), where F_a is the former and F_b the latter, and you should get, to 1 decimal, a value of -1.0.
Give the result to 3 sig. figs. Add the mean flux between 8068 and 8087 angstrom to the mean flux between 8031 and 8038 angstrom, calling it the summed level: 34.4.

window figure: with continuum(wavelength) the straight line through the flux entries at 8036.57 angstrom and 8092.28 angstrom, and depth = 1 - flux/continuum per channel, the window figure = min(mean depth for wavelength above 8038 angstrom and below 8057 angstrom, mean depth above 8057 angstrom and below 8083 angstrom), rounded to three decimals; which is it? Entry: 0.015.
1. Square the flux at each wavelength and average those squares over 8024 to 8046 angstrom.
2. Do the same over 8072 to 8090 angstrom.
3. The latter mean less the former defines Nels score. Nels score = -13.8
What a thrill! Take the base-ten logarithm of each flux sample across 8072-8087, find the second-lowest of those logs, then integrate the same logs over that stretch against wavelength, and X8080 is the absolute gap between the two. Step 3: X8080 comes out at 17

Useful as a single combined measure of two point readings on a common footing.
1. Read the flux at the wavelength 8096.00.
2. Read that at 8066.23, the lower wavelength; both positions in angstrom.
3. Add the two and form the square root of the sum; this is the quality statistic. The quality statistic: 5.82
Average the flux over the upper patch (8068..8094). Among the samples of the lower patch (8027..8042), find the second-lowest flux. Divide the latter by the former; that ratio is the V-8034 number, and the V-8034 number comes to 1.03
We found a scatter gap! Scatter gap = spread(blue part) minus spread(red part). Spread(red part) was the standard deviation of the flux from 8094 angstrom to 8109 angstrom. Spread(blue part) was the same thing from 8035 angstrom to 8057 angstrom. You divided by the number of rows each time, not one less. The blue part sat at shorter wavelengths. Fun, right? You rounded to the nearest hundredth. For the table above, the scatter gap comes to 0.25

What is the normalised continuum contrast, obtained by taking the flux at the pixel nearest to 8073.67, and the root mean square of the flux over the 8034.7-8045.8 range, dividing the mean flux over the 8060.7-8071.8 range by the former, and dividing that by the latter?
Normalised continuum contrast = 0.0570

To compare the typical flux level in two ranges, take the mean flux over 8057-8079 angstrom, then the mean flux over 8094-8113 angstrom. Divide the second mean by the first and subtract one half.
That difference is 0.497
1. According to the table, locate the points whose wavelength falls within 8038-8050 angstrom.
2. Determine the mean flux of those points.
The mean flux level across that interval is 17.1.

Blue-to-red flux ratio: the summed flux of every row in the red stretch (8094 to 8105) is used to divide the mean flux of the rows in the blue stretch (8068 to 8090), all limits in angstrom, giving 0.33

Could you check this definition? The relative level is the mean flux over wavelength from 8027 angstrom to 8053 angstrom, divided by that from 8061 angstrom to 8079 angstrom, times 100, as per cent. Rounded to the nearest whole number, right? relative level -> 102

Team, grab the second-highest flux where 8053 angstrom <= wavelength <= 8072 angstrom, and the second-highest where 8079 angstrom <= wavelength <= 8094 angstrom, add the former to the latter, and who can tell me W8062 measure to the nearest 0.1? 34.1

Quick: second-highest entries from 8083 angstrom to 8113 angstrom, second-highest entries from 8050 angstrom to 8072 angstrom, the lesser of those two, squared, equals 291.0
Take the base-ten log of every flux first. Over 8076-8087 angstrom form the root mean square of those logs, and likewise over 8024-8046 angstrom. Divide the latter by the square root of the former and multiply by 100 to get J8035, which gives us 111.8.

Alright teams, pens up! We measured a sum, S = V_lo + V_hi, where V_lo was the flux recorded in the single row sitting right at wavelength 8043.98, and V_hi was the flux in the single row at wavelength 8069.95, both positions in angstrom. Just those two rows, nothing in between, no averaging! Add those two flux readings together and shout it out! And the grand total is 33.8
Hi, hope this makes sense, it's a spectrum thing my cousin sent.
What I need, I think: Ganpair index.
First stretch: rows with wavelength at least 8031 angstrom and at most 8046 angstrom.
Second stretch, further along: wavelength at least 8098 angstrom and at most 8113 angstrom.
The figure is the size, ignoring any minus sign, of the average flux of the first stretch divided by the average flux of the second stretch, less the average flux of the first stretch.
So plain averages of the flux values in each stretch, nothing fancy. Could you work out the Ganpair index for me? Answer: 16.4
